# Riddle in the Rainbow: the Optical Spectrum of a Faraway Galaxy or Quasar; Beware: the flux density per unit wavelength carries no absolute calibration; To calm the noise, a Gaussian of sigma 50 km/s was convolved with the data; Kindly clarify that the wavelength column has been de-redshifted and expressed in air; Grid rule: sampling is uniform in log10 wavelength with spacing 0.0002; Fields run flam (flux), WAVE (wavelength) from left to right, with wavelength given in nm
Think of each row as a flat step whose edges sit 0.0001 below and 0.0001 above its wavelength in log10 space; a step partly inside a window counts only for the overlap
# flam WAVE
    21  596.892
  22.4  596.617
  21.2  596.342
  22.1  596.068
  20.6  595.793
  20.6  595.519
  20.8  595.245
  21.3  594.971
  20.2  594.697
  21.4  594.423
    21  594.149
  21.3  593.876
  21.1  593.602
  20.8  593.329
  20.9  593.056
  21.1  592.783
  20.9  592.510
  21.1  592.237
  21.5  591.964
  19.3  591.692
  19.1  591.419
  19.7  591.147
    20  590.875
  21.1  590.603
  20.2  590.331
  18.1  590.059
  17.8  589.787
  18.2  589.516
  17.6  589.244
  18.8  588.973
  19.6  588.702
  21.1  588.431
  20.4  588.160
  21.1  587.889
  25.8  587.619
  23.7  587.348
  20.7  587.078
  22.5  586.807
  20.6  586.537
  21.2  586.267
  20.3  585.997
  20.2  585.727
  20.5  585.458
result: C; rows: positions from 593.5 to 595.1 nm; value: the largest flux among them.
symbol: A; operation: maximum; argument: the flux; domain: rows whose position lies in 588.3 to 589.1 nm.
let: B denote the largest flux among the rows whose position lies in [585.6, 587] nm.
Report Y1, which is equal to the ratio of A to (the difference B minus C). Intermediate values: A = 21.1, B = 22.5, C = 21.4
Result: 19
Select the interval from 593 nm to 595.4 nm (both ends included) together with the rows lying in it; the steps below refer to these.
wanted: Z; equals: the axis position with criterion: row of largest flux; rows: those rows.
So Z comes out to 594.423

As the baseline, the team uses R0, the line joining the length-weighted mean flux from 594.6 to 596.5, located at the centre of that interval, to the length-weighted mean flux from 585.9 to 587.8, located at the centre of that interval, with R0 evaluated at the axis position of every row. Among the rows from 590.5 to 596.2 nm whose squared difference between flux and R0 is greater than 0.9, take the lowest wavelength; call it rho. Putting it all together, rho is 590.875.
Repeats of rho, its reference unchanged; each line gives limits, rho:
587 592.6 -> 587.078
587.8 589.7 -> 588.160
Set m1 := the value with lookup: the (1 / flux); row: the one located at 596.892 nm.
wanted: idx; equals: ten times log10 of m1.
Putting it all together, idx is -13.2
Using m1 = 0.048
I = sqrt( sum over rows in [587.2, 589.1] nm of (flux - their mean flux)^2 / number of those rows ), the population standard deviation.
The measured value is 2.3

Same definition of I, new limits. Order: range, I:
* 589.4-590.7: 1.3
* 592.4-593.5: 0.1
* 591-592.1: 0.9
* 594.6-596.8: 0.7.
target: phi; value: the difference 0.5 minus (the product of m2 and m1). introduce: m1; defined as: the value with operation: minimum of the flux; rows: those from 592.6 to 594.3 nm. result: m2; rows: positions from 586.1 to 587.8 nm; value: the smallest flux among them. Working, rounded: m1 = 20.8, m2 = 20.6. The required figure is -428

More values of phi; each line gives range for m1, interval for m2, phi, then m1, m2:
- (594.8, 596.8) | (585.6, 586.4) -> -416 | 20.6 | 20.2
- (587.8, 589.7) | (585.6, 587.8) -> -355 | 17.6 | 20.2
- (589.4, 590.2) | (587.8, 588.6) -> -363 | 17.8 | 20.4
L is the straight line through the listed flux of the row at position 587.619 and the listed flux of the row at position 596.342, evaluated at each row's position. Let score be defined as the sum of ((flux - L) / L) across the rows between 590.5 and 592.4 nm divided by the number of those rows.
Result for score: -0.15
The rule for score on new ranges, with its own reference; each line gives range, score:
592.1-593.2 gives -0.09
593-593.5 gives -0.09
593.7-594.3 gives -0.06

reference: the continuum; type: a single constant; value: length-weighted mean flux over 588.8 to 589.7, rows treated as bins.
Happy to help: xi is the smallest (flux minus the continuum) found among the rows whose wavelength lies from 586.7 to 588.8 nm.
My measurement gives 1.4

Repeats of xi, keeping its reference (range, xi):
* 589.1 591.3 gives -0.6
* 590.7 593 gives 0.9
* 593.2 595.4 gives 2.0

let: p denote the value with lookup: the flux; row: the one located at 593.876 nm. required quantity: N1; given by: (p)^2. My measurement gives 454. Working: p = 21.3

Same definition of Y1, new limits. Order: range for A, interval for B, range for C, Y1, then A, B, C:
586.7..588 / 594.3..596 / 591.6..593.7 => -258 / 25.8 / 21.4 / 21.5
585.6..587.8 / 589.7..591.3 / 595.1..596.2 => -26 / 25.8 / 21.1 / 22.1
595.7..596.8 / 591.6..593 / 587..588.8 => -5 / 22.4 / 21.5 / 25.8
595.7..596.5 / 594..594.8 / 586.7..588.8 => -5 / 22.1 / 21.4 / 25.8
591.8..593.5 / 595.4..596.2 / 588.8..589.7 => 7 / 21.5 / 22.1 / 18.8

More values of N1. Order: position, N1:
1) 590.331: 408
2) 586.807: 506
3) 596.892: 441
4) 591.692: 372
